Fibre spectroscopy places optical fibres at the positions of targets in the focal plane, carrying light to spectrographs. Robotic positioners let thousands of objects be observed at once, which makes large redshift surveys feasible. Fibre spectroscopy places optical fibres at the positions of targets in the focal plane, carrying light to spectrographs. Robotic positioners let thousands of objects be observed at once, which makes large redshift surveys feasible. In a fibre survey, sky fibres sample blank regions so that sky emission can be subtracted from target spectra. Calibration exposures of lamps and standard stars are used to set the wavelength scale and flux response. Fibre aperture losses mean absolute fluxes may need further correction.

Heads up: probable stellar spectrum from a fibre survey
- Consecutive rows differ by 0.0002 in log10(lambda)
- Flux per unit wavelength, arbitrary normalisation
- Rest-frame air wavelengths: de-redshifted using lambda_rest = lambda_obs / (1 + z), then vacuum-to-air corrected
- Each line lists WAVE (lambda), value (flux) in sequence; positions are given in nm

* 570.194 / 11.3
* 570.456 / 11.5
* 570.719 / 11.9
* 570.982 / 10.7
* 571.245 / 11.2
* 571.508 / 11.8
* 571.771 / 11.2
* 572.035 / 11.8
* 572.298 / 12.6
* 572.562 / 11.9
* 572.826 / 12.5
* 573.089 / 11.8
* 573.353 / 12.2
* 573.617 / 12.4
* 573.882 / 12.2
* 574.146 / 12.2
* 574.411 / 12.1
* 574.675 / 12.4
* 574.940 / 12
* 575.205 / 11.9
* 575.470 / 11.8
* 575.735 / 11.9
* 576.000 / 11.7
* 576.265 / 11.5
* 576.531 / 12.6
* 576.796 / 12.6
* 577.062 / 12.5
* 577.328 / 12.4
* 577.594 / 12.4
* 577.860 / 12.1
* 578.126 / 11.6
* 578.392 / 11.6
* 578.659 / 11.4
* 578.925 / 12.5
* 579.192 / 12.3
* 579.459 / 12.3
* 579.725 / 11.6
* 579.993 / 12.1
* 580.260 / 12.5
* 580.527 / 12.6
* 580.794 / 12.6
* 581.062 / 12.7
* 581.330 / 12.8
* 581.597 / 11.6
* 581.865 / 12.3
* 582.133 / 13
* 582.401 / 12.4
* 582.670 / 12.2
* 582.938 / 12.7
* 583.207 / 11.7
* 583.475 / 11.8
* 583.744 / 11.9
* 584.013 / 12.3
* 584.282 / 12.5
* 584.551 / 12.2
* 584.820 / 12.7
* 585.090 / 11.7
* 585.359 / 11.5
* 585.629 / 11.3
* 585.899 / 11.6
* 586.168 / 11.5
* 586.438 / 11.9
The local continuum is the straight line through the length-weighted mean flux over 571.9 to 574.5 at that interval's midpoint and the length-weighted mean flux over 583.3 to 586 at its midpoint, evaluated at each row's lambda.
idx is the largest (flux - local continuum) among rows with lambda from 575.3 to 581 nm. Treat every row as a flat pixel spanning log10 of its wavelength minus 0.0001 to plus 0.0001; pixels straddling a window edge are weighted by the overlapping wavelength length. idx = 0.58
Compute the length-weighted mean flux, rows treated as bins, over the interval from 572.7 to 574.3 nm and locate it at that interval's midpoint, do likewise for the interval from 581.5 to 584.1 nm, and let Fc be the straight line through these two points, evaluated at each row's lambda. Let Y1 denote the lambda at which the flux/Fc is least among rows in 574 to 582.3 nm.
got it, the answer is 578.659 nm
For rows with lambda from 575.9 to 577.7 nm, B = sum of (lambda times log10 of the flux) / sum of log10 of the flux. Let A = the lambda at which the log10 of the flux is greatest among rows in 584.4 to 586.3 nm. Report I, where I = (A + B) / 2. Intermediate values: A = 584.820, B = 576.80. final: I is 580.81 nm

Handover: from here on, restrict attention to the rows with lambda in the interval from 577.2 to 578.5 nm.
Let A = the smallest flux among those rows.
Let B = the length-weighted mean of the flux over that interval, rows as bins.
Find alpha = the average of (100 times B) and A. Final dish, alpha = 607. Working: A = 11.6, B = 12.0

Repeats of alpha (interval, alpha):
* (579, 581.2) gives 623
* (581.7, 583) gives 630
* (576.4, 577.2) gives 635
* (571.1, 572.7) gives 593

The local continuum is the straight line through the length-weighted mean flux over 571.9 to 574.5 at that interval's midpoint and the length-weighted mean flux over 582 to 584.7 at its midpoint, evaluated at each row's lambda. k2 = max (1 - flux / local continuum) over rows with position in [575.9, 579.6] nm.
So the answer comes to 0.067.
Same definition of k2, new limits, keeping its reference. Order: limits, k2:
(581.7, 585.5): 0.064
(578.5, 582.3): 0.067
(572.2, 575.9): 0.032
